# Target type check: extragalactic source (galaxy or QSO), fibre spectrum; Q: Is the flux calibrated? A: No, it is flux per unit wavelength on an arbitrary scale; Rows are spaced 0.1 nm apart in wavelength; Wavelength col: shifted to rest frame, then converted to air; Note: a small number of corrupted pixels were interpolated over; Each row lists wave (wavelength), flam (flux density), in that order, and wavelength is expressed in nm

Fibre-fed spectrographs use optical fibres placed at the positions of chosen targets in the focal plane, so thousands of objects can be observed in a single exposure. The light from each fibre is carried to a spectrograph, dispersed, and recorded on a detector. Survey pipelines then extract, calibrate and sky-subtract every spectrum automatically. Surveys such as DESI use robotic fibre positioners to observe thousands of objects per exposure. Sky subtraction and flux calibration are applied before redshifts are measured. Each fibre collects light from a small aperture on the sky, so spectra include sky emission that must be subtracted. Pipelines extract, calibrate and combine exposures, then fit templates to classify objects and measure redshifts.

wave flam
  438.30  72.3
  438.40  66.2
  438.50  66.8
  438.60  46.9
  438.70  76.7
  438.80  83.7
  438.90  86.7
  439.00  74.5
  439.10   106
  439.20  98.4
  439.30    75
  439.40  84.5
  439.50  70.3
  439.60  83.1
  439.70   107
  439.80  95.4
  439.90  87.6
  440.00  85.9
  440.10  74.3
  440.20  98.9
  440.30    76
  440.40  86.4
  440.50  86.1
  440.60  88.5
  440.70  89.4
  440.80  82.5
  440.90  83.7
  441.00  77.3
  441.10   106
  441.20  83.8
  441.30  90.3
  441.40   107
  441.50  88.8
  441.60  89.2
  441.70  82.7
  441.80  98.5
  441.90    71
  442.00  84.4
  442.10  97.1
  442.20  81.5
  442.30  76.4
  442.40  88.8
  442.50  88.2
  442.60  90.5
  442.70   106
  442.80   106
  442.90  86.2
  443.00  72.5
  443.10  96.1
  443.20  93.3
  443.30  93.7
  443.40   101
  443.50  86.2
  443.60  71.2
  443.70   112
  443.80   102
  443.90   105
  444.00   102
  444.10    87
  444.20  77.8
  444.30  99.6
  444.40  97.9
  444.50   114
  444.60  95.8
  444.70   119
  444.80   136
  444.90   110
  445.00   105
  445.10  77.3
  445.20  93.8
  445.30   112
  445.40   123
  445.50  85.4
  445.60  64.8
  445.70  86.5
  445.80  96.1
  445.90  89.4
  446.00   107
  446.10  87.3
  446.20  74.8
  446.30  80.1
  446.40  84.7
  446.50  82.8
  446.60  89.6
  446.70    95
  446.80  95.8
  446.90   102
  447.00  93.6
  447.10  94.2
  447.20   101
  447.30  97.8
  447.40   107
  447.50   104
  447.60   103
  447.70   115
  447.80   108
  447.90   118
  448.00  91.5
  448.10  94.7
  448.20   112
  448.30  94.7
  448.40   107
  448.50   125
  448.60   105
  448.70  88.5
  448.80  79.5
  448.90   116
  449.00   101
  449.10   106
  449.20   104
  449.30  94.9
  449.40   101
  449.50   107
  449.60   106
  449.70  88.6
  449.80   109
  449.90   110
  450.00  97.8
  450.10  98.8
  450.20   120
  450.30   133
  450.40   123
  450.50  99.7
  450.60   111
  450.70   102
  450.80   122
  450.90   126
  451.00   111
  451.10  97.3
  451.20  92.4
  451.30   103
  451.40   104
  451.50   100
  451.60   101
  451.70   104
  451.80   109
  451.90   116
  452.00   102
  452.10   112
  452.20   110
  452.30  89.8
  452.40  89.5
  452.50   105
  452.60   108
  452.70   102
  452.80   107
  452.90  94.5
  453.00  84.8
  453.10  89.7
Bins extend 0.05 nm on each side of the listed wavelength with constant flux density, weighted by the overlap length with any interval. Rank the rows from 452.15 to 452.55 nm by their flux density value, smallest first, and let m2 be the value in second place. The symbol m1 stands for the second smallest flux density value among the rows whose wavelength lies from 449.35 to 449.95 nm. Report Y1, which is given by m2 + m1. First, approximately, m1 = 101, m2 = 89.8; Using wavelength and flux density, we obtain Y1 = 191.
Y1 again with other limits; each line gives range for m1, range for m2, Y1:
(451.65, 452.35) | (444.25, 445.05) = 200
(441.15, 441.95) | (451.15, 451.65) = 183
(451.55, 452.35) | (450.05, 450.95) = 201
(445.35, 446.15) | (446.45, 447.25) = 175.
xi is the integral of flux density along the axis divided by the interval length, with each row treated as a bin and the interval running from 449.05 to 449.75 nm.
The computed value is 101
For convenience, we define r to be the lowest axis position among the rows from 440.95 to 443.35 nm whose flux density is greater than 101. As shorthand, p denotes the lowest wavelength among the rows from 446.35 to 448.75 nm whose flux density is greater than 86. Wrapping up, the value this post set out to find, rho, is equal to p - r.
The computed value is 5.50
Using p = 446.60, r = 441.10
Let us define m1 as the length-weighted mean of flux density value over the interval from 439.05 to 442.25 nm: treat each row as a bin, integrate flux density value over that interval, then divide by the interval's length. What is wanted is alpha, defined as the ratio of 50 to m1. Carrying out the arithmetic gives 0.57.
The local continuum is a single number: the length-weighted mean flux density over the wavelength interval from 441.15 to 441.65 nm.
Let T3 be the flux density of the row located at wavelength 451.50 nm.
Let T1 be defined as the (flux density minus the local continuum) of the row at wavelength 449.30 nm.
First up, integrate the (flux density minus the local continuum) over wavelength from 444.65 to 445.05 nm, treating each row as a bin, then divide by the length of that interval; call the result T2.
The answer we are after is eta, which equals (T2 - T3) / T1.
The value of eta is -24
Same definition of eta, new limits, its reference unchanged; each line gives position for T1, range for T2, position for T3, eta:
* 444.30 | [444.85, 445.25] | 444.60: -12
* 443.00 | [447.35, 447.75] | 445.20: 4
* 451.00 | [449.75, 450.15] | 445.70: -4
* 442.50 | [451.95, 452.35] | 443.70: 28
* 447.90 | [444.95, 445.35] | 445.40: -4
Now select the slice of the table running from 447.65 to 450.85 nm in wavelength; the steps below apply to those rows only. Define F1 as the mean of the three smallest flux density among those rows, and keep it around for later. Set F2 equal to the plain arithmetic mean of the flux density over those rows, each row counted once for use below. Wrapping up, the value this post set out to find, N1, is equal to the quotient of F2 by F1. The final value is 1.24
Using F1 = 86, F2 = 106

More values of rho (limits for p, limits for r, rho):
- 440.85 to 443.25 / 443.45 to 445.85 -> -2.60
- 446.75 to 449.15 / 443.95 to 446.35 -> 2.80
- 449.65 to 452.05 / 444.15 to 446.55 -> 5.20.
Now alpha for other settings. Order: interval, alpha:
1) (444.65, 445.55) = 0.47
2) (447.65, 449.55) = 0.48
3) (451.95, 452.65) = 0.49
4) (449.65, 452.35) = 0.47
